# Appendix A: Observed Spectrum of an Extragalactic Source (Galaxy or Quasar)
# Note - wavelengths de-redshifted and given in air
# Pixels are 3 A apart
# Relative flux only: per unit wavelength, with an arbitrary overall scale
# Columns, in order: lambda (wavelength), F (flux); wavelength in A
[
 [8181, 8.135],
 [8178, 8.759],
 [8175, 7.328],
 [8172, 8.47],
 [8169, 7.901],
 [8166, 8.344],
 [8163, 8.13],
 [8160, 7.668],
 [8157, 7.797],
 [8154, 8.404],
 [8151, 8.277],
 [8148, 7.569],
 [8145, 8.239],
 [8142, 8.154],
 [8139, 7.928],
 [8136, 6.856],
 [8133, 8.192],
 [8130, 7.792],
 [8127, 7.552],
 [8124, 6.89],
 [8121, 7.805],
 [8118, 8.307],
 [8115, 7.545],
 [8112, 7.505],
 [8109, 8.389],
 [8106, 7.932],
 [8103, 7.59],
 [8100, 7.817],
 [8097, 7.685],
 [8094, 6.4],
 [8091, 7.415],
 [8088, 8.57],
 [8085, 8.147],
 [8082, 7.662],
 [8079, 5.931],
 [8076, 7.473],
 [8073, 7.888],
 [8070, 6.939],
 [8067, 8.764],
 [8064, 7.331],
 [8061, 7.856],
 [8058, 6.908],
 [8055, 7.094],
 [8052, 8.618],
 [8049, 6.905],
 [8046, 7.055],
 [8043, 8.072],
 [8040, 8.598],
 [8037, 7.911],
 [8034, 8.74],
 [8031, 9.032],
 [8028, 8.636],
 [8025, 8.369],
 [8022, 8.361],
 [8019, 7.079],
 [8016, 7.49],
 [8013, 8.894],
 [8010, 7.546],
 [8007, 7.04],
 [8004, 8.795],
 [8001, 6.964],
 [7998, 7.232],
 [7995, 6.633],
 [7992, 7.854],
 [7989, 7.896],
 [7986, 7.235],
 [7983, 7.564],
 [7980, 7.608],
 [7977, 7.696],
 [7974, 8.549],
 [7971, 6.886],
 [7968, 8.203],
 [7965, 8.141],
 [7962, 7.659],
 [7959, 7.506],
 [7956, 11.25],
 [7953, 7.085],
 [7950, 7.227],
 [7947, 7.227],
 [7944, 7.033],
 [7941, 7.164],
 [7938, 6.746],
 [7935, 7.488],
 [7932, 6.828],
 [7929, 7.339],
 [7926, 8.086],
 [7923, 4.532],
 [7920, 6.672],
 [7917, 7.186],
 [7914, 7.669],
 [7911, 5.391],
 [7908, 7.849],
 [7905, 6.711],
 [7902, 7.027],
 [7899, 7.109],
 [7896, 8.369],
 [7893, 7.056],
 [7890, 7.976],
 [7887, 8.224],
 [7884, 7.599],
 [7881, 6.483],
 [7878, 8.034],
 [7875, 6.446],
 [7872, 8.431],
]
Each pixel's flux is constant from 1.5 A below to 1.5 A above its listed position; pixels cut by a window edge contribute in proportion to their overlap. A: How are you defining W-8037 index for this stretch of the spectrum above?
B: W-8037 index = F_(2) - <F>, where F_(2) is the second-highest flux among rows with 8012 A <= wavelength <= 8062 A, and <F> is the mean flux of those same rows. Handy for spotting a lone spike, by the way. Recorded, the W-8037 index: 0.92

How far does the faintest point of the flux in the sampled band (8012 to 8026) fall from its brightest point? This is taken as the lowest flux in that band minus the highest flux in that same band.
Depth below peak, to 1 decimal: -1.8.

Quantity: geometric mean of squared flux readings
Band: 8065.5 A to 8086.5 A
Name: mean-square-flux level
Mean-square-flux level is 56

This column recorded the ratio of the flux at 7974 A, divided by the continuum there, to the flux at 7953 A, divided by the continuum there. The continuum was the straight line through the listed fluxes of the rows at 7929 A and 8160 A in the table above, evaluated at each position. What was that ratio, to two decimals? 1.20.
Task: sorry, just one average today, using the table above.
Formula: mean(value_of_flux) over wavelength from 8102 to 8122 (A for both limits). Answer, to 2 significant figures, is 7.9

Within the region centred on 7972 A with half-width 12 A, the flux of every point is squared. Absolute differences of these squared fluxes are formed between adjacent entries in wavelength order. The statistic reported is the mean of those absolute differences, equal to 10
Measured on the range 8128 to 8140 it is 14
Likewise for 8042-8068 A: 14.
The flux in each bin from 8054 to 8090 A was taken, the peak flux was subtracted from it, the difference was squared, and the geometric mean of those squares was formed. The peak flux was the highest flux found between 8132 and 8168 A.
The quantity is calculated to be 0.53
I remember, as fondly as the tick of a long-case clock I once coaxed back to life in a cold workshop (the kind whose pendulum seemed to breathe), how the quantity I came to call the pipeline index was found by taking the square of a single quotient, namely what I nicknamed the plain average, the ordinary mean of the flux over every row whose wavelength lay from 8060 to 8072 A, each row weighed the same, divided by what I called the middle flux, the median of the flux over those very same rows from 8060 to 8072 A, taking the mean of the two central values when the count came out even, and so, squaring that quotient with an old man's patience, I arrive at 1.03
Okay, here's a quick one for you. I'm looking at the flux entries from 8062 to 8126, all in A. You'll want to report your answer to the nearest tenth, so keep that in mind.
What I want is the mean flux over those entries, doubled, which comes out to 15.2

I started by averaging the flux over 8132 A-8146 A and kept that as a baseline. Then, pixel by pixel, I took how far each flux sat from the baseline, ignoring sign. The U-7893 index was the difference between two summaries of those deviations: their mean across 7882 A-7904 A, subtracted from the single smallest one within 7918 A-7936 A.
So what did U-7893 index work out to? -0.31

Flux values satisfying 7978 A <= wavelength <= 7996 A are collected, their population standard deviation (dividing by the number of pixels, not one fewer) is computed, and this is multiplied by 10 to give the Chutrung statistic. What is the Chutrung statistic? 4.3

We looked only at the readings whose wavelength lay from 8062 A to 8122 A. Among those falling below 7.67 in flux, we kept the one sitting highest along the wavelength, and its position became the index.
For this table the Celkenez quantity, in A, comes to 8115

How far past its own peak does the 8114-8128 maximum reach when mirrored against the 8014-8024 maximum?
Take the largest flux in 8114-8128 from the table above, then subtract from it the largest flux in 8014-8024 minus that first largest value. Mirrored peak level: 8.3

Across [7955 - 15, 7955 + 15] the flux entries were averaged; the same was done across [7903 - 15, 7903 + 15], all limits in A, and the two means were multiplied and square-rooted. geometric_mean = 7.54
